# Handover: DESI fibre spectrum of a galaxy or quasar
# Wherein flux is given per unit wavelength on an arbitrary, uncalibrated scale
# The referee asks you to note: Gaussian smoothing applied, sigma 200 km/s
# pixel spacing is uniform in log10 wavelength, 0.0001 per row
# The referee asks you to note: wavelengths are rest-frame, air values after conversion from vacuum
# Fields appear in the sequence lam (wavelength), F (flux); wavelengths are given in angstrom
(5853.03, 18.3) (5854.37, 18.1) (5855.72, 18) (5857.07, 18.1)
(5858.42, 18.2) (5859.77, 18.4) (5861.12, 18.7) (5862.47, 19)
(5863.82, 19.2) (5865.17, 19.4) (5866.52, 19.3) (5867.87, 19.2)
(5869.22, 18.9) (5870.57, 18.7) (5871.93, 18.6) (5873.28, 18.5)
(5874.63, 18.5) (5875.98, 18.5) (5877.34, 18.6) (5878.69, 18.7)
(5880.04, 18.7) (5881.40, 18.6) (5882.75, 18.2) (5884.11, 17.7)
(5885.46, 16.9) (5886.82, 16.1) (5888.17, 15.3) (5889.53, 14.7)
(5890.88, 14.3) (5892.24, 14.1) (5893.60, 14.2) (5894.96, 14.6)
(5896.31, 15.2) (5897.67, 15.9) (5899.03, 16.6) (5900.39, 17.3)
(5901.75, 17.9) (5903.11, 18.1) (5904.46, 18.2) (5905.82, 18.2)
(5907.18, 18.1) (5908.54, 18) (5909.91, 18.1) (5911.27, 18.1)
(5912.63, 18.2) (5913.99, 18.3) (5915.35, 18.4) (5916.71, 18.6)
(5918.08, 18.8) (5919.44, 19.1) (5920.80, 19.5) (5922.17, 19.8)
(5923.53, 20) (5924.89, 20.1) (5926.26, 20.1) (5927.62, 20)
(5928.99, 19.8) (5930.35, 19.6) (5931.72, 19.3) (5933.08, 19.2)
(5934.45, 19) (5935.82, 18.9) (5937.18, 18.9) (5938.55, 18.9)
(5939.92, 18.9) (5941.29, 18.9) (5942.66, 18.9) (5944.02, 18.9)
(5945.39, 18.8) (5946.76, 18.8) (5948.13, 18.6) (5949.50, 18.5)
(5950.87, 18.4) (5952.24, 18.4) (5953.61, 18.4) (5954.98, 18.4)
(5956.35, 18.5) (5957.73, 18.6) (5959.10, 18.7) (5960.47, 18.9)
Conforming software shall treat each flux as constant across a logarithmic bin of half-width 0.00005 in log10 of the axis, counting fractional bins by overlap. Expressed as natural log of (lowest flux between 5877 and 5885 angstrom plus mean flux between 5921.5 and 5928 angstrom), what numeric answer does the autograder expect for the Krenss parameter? 3.63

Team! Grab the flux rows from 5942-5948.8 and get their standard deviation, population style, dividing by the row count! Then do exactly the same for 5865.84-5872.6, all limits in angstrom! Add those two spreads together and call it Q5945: 0.38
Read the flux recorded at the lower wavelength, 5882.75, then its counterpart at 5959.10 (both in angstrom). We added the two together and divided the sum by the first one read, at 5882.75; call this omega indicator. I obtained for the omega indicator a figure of 2.03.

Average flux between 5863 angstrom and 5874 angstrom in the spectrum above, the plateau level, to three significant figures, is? 19.0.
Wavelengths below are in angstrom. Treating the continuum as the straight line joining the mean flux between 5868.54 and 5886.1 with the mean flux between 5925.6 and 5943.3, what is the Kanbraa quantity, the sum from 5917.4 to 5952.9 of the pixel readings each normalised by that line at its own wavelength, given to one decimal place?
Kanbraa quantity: 25.9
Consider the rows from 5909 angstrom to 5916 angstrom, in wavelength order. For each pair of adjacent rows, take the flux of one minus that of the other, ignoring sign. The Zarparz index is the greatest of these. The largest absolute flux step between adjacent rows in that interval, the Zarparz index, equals 0.10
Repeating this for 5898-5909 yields 0.70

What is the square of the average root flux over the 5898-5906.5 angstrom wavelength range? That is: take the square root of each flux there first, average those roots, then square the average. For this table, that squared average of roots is 17.7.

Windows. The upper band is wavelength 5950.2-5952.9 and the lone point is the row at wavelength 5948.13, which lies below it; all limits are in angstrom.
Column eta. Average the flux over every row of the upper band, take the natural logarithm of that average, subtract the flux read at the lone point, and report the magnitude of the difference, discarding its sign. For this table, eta 15.7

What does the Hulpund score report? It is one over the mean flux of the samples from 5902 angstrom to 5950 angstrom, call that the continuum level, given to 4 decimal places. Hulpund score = 0.0529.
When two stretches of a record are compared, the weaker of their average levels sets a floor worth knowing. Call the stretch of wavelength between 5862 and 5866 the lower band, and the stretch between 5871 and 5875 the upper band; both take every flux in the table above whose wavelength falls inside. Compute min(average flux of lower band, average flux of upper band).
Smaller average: 18.5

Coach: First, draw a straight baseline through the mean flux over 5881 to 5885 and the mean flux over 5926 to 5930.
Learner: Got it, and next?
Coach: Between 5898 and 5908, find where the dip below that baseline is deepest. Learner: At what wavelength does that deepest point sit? 5899.03 angstrom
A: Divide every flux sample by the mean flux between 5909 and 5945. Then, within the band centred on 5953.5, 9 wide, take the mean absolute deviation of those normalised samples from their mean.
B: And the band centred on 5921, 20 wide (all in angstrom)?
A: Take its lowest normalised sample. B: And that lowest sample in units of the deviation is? 277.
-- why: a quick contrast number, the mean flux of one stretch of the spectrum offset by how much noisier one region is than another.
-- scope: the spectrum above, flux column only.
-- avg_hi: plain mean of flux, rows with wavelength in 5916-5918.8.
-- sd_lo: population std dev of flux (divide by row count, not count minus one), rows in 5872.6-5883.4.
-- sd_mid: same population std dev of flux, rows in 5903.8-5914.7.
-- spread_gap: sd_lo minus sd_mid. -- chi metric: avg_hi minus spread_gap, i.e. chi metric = 18.6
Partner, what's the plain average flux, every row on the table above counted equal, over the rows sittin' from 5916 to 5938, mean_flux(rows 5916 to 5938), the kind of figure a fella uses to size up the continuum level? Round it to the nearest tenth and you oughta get 19.4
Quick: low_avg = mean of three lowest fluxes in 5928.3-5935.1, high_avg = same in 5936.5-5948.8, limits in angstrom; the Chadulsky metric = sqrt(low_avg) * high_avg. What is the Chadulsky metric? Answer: 82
